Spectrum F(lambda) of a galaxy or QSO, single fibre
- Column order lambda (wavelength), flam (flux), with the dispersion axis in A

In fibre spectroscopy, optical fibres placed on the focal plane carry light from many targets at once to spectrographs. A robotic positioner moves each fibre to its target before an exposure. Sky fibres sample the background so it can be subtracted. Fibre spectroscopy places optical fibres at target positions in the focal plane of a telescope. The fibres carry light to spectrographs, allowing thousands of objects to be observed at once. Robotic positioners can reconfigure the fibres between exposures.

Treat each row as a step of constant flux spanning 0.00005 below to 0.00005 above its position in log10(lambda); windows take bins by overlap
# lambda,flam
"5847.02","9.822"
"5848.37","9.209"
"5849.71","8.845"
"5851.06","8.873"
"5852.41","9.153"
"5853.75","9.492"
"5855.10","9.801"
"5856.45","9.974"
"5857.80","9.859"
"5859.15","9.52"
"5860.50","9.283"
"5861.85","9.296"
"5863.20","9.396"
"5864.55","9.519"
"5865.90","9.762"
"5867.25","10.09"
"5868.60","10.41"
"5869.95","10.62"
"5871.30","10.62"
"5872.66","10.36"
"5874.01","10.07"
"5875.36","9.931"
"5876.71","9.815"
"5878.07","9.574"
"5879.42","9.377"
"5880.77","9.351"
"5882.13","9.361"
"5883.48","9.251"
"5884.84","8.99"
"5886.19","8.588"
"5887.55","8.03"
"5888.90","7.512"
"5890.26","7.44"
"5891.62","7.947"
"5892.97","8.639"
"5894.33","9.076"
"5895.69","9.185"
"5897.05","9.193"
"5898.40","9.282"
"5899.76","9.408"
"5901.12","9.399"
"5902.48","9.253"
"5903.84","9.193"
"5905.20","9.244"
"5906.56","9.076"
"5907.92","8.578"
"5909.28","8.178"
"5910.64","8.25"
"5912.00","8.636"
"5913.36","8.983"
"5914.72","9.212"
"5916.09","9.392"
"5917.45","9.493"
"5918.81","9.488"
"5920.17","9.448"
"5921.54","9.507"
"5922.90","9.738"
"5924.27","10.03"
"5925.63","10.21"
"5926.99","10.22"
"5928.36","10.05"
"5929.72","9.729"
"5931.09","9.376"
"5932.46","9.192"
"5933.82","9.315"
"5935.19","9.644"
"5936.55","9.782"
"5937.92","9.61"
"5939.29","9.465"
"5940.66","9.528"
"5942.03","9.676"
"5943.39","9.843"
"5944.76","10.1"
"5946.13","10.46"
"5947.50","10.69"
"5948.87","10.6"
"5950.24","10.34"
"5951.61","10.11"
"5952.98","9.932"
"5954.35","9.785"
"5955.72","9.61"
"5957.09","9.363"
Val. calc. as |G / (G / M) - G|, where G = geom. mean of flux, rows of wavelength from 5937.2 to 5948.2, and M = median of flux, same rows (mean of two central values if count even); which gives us 0.15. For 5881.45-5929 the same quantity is 0.17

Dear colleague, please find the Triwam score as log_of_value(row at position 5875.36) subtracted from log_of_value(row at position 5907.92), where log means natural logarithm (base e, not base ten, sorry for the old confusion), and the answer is -0.15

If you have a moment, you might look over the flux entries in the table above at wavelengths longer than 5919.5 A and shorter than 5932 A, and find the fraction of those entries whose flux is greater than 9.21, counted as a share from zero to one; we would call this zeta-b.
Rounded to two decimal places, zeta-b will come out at 1.00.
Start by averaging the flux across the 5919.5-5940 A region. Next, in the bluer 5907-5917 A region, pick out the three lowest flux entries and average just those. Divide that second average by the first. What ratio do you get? 0.86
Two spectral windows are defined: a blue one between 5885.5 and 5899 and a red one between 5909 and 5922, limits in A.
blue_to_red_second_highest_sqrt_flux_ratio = 0.98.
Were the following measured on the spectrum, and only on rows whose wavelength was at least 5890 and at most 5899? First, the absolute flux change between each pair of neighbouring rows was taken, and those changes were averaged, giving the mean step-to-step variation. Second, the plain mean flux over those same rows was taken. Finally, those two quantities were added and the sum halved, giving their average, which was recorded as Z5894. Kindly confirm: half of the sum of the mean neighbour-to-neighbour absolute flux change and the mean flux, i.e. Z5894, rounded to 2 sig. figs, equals 4.5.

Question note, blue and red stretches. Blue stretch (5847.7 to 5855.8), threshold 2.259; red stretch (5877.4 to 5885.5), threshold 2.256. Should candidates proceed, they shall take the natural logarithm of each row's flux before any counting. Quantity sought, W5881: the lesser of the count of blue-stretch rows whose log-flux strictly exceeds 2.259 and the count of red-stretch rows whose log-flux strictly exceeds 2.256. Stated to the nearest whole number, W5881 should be 1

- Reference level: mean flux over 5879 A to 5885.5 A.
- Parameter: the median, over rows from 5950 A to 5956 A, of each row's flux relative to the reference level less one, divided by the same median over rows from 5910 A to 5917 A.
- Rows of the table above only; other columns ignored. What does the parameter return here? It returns -2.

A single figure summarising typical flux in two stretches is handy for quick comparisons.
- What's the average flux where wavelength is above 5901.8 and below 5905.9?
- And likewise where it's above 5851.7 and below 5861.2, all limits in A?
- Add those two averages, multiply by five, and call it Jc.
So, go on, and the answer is 94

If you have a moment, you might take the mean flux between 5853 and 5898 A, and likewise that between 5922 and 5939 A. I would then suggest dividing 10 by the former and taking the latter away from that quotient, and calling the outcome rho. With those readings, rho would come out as -8.67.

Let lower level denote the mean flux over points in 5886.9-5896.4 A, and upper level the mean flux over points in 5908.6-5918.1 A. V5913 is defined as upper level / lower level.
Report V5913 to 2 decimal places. 1.07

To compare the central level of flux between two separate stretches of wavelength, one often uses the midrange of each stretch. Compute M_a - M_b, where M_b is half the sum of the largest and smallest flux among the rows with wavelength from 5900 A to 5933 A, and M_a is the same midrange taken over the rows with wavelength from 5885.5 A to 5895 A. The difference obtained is -0.9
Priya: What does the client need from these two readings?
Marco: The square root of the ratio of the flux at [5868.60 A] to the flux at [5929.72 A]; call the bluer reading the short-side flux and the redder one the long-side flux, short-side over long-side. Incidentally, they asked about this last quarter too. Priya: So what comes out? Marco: 1.03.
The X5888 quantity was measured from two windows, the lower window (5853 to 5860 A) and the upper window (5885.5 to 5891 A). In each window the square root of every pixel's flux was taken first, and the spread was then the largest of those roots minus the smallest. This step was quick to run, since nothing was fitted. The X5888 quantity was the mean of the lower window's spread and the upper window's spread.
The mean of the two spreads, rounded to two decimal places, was 0.14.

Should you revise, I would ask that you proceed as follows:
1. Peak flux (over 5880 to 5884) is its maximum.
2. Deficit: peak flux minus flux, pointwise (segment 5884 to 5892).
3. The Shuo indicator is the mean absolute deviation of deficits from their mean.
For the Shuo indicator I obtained 0.47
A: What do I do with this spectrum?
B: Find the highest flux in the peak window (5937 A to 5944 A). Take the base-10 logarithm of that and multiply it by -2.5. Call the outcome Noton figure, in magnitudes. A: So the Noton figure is -2.48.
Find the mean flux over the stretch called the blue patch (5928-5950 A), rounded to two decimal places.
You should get 9.82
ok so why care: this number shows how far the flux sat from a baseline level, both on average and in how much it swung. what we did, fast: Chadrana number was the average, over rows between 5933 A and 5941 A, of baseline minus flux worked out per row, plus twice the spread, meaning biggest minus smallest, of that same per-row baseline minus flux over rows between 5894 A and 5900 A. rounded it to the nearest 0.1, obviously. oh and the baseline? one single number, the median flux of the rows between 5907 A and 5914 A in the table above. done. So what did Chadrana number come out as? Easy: -0.3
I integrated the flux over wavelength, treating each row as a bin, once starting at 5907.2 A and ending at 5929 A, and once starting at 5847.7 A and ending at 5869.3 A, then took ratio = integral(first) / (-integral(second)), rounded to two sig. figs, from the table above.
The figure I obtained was -0.99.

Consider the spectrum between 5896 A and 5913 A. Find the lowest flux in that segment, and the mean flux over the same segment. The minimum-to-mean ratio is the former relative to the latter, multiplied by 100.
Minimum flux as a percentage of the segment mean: 91.1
